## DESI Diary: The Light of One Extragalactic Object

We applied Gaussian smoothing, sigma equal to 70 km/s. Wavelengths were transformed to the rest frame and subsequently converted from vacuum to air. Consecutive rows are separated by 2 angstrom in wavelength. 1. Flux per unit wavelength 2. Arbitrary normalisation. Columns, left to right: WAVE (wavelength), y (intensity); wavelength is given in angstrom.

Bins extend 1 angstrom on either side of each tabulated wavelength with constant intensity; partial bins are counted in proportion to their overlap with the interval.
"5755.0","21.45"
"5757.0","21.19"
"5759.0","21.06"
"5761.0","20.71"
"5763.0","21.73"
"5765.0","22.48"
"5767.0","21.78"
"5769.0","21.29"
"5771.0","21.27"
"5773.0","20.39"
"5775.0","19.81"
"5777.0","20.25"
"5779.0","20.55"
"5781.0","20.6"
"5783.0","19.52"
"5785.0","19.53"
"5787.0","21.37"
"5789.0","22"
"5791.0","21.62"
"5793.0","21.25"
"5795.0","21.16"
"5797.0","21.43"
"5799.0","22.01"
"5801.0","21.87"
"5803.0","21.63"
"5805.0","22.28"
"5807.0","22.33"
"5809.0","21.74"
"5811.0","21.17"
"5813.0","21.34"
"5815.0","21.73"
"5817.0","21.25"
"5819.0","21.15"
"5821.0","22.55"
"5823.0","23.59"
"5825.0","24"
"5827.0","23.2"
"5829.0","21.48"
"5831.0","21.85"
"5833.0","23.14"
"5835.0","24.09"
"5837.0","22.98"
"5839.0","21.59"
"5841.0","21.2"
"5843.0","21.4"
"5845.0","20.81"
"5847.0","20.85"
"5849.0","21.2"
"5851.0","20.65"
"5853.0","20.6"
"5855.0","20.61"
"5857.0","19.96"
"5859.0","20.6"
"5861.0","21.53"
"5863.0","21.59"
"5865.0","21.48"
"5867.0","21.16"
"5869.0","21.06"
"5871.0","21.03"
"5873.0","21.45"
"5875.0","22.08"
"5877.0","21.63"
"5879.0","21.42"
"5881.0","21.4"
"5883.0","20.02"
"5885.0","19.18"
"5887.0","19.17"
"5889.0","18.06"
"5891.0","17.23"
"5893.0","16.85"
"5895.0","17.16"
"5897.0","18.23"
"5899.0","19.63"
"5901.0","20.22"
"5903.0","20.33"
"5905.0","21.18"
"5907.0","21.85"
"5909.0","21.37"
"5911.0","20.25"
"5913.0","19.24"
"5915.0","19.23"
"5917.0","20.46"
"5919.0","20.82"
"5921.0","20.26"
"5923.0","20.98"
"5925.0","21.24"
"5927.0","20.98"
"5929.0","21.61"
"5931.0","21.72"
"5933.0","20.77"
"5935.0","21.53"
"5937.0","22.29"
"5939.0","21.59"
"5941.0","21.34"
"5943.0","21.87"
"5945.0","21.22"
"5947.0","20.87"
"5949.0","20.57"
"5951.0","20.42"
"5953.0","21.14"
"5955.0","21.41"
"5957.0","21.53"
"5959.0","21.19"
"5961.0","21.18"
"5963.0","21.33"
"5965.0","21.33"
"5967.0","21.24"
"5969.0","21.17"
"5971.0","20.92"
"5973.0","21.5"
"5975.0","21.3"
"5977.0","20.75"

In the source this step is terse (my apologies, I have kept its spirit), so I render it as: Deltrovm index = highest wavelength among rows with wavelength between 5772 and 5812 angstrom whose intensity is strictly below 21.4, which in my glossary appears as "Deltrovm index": 5811.0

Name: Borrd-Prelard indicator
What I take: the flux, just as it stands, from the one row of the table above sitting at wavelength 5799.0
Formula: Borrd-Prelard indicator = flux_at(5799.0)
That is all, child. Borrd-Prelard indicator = 22.01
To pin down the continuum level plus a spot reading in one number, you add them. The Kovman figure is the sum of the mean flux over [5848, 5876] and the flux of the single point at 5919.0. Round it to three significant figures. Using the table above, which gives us 41.9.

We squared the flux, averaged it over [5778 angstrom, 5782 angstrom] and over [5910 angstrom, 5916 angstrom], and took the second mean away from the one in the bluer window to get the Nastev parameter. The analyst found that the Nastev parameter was 40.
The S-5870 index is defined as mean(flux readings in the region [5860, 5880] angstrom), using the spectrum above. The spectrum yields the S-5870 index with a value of 21.4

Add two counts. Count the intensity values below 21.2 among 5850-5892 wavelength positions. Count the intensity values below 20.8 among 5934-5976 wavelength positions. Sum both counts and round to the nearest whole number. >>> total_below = 15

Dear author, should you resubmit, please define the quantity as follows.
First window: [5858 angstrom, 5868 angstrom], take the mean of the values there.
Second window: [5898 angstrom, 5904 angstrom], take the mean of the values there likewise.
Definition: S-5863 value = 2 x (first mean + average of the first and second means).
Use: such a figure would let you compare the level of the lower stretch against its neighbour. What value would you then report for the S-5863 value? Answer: 83.9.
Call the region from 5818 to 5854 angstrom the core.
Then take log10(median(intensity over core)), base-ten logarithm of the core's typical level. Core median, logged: 1.33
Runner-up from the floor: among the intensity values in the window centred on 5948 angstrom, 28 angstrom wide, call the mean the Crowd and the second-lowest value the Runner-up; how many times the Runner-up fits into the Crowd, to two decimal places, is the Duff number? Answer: 1.04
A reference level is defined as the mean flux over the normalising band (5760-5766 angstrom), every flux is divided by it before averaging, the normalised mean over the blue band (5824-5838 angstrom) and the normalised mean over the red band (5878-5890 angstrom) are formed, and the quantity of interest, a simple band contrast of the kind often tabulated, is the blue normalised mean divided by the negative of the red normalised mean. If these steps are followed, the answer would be -1.16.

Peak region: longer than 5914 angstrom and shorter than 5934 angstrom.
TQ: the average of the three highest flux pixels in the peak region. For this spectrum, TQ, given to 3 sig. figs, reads 21.5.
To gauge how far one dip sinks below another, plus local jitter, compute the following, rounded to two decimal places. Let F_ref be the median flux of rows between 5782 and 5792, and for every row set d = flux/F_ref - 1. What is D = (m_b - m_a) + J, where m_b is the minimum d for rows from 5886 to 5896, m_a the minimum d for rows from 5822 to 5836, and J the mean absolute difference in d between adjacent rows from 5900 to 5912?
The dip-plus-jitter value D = -0.19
